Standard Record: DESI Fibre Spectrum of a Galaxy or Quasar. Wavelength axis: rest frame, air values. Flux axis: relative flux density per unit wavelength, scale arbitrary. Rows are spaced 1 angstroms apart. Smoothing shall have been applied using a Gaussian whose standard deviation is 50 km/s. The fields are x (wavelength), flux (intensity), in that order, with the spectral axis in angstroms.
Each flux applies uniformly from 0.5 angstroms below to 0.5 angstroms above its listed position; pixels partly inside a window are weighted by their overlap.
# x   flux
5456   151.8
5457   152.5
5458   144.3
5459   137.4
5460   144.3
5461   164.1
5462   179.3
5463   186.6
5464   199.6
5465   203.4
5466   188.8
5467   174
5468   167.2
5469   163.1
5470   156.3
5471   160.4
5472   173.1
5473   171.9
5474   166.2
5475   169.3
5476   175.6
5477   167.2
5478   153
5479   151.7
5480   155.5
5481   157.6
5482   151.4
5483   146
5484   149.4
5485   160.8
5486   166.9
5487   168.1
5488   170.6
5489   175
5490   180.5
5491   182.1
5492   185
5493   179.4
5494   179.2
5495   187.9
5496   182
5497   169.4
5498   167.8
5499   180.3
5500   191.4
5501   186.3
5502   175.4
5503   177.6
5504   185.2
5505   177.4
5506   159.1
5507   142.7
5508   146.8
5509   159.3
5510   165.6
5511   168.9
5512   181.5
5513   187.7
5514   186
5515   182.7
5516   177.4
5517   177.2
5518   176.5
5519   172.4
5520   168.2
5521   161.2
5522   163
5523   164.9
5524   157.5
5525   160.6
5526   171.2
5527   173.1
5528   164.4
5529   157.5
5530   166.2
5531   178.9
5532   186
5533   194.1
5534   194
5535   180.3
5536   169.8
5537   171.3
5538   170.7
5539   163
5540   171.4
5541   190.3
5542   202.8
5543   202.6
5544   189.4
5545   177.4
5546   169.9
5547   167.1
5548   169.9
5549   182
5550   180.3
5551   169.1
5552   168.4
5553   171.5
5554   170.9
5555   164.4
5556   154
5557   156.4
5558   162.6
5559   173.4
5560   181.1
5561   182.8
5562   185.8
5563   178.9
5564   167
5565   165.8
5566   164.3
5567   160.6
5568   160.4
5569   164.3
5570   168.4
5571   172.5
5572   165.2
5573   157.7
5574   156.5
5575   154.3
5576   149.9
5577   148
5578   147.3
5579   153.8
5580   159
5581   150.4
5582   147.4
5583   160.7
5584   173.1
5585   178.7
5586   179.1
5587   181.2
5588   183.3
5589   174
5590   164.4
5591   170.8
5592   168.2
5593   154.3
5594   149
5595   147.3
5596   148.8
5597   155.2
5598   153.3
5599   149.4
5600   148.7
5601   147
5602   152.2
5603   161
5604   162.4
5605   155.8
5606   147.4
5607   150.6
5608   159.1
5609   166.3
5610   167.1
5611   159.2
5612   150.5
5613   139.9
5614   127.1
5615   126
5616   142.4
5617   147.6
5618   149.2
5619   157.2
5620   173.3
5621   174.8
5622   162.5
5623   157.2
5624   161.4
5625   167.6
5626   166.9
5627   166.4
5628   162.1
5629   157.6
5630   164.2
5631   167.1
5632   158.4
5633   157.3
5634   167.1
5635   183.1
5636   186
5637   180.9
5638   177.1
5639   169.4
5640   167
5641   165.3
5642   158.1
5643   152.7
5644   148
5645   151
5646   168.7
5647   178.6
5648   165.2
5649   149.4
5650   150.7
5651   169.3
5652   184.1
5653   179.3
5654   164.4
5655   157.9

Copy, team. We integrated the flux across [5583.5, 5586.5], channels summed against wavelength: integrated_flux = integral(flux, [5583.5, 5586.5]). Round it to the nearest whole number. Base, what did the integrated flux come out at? 531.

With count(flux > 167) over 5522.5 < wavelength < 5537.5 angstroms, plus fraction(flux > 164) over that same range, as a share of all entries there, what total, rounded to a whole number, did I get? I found 10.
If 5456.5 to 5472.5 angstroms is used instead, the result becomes 9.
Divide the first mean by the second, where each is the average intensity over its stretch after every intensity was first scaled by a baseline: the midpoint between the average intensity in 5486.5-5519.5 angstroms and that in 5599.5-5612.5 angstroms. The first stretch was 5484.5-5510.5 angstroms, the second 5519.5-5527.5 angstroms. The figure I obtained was 1.05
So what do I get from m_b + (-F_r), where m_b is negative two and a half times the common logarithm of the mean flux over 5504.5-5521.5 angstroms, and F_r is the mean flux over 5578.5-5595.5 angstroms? -170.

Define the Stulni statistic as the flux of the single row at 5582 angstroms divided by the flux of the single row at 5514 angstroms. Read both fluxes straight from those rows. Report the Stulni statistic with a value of 0.79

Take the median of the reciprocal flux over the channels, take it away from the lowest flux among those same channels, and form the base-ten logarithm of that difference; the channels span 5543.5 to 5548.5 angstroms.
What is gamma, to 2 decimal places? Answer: 2.22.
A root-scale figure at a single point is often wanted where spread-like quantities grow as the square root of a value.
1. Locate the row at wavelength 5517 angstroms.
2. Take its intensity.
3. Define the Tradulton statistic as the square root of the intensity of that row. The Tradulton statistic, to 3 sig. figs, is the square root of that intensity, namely 13.3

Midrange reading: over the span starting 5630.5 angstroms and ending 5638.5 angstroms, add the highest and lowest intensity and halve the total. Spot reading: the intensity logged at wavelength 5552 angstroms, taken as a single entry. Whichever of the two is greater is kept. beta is 172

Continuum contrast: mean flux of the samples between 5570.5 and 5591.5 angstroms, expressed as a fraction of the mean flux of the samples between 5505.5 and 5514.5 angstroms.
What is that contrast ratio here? 0.98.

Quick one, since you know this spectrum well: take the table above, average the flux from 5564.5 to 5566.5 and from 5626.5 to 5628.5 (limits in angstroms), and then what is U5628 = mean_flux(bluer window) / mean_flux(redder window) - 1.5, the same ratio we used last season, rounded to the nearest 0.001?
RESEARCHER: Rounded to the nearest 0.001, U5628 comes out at -0.495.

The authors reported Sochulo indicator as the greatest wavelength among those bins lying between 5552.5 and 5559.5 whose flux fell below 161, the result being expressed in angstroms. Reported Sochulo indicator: 5557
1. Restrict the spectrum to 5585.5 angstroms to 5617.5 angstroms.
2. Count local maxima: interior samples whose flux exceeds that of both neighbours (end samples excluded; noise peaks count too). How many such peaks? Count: 5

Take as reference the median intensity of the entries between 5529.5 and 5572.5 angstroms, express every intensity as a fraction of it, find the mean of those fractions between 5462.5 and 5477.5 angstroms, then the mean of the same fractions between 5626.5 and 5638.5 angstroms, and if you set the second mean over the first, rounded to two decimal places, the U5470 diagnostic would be 0.97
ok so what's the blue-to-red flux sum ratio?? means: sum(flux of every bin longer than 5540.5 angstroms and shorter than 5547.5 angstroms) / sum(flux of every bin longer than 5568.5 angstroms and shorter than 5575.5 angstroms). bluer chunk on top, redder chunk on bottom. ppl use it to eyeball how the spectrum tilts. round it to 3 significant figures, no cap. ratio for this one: 1.14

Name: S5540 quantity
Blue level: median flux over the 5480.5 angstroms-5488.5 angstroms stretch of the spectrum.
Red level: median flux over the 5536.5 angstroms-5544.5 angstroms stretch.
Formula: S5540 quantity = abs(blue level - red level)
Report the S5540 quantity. 21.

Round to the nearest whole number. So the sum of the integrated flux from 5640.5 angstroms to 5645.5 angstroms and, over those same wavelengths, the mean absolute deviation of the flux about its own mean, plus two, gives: 782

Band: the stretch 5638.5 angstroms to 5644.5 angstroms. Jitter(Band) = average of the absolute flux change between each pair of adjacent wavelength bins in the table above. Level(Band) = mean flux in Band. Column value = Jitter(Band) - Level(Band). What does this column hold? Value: -156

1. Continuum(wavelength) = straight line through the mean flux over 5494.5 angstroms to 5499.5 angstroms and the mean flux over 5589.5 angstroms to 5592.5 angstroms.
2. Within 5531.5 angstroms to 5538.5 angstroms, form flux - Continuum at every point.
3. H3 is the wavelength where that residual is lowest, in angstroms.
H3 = 5536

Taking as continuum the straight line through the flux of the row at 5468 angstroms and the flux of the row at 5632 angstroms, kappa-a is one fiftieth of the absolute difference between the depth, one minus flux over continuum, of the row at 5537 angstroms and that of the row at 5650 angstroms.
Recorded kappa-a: 0.0018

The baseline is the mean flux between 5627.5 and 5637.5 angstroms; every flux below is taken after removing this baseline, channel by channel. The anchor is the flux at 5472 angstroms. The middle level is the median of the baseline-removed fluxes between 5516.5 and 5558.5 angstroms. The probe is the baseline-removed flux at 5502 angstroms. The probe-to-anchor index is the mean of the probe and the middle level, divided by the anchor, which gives 1.0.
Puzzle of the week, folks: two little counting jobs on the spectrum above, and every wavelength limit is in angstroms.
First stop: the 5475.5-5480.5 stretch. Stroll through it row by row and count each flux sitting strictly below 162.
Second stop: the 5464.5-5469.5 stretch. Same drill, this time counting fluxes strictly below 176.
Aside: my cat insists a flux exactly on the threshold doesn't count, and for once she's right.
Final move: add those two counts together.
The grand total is 6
